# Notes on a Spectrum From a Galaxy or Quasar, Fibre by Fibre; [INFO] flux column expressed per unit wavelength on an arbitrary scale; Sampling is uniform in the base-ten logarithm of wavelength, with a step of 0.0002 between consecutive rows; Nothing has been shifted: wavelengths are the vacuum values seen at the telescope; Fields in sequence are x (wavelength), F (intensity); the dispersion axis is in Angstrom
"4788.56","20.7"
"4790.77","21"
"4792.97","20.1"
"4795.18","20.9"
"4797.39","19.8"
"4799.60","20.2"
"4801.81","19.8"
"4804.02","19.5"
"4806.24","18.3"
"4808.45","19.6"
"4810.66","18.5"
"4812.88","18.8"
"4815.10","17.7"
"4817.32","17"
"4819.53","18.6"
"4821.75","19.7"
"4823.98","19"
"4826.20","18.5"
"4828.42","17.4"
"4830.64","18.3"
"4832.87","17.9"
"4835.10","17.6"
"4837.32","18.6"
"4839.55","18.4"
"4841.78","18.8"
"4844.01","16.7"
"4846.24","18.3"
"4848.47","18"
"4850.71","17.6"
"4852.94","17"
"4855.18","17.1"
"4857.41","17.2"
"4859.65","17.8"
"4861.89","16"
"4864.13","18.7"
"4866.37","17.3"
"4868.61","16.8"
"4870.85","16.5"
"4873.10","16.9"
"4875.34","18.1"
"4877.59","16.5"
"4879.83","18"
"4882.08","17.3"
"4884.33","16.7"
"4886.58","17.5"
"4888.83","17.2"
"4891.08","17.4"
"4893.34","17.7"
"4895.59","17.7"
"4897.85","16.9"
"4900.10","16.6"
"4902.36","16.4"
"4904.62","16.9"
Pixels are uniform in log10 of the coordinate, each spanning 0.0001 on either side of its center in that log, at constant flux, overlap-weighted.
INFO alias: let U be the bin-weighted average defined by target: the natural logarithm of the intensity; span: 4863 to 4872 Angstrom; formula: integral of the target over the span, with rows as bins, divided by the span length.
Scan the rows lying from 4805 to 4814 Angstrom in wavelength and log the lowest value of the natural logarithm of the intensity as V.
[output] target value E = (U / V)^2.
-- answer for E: 0.96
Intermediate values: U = 2.85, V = 2.91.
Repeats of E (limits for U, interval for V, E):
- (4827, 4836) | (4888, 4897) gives 1.02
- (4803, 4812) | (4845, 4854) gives 1.08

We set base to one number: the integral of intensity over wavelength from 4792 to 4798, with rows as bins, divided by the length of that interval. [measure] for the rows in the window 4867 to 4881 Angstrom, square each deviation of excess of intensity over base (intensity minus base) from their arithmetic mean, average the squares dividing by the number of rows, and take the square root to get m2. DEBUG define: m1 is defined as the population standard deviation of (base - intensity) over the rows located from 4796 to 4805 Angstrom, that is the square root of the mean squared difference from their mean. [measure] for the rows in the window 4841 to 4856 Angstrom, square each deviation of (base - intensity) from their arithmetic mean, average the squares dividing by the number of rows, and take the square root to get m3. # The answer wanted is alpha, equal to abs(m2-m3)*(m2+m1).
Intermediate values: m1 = 0.25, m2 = 0.66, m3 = 0.71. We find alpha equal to 0.04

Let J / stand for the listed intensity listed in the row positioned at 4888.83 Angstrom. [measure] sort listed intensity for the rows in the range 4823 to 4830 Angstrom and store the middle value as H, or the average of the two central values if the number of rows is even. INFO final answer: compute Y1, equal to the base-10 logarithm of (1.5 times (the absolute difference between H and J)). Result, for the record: 0.29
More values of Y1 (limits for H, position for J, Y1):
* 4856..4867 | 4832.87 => -0.05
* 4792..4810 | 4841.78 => 0.18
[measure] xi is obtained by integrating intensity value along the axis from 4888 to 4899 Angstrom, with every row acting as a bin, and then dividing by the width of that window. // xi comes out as 17.4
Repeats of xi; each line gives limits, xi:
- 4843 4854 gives 17.5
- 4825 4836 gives 18.0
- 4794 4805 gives 20.0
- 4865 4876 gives 17.1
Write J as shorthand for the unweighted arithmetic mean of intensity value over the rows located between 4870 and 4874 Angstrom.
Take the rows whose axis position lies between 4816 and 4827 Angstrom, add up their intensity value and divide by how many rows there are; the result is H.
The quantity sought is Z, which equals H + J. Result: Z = 35.3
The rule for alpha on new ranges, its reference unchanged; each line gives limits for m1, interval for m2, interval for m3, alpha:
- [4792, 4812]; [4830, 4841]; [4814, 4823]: 0.73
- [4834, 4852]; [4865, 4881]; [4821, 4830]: 0.28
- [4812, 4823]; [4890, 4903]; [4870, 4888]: 0.12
